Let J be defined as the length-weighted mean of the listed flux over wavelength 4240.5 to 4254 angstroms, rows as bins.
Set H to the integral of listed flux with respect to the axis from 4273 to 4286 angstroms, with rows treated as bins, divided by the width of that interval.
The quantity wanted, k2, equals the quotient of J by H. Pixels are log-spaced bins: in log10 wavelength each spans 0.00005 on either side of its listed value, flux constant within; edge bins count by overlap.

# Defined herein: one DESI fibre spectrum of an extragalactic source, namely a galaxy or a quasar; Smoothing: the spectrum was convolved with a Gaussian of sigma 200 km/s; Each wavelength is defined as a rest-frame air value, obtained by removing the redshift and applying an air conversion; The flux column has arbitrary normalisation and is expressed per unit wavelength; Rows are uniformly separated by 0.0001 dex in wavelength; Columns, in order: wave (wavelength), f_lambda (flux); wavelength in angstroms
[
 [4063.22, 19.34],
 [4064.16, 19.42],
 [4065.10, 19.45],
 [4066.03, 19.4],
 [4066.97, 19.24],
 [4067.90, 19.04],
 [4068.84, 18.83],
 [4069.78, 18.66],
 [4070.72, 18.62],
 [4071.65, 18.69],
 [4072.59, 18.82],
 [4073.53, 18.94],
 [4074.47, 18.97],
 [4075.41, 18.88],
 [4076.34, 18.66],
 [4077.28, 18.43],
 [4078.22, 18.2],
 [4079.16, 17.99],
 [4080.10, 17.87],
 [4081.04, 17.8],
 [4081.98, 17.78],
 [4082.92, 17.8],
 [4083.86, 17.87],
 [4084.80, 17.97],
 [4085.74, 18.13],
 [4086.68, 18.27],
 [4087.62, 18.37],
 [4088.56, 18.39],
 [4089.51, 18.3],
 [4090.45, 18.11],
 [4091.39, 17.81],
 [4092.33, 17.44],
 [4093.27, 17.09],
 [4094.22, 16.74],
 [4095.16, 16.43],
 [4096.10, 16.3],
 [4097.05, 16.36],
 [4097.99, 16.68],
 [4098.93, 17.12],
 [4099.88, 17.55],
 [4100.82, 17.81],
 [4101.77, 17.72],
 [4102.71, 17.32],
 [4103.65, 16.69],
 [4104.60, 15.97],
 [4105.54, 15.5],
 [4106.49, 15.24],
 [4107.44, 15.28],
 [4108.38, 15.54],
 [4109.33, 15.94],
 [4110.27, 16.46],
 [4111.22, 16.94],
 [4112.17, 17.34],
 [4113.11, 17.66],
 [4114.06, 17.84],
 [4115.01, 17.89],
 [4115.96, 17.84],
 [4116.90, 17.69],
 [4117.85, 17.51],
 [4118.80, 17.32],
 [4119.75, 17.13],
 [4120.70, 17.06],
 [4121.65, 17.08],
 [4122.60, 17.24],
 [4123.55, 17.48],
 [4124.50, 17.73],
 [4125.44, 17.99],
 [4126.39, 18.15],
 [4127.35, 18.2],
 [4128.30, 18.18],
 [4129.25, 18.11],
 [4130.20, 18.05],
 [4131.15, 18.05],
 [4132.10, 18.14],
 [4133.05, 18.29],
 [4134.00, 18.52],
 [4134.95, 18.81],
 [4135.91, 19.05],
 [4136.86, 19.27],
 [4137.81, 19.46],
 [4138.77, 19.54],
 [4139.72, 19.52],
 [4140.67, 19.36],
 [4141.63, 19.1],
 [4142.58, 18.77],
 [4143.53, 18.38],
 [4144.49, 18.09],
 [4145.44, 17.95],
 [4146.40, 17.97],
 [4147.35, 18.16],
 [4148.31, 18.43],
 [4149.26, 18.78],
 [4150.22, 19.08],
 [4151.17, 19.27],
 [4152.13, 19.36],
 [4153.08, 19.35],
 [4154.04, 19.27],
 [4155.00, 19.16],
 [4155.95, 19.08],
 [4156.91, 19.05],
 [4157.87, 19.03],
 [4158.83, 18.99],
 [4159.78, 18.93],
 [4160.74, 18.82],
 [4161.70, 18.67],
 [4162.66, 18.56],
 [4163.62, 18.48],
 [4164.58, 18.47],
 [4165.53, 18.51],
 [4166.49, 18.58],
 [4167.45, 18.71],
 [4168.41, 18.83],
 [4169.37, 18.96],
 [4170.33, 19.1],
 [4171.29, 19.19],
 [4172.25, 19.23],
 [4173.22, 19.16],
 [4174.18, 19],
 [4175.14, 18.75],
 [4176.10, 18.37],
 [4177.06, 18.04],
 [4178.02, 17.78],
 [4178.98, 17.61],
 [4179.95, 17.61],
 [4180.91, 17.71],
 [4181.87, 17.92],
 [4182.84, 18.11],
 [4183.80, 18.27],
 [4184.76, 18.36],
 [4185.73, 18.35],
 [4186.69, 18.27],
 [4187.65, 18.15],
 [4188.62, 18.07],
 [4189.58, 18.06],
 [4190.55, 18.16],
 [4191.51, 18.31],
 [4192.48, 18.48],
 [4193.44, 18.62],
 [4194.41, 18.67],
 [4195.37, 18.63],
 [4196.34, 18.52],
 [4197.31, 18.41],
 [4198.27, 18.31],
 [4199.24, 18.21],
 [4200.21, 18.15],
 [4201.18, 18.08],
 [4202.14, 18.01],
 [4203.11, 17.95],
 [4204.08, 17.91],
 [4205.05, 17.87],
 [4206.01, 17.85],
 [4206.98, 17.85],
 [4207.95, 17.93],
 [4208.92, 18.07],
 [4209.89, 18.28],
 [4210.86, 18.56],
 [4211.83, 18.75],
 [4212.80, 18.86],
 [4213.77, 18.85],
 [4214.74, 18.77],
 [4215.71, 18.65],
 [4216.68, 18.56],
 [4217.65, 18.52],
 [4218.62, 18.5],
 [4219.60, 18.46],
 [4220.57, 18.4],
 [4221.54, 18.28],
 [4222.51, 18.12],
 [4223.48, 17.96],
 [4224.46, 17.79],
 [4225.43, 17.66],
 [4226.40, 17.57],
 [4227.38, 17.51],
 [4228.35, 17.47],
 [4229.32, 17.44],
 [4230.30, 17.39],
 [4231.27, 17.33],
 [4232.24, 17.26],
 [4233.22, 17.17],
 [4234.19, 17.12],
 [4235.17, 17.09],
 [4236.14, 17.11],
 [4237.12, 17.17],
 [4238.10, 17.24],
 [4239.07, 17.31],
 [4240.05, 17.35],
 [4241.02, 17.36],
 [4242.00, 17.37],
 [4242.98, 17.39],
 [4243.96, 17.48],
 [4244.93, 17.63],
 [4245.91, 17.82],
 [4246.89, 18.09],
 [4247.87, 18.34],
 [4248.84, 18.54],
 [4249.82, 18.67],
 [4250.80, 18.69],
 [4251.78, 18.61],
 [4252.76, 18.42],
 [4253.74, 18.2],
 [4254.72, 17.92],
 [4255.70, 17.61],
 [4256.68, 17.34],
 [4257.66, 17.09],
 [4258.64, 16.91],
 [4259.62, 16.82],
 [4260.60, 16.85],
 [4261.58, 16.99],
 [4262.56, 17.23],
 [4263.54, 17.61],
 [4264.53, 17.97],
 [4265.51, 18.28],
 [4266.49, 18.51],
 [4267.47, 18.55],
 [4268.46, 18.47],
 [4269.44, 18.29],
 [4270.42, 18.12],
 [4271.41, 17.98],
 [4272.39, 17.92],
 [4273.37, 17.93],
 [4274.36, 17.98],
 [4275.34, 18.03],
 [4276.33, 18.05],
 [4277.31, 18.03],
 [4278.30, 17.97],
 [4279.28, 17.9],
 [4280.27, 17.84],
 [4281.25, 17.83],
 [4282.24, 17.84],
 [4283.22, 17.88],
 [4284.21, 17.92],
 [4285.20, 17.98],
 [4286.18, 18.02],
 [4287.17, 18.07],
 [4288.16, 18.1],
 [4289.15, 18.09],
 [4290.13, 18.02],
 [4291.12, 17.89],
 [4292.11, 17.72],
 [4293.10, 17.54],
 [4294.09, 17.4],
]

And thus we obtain 1.01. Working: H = 17.9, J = 18.0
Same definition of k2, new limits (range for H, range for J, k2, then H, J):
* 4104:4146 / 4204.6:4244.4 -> 1.01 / 17.7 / 17.8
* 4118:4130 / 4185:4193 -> 1.03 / 17.6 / 18.2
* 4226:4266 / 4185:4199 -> 1.04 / 17.6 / 18.4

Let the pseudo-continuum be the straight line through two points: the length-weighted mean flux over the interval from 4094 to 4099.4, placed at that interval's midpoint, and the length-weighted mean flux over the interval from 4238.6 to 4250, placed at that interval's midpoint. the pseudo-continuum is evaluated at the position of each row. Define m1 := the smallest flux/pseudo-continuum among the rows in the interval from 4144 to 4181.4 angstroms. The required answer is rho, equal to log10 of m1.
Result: 0.009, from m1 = 1.020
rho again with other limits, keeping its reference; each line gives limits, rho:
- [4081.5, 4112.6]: -0.040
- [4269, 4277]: -0.001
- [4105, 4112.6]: -0.040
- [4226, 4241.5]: -0.015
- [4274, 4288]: -0.005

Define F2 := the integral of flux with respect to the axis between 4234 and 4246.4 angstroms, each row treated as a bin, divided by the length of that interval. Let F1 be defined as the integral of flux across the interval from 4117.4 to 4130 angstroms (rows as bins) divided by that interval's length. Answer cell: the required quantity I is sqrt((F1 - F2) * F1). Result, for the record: 2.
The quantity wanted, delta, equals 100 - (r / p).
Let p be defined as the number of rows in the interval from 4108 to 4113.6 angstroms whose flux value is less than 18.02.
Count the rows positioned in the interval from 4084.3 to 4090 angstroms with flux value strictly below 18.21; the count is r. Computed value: 100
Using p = 6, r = 2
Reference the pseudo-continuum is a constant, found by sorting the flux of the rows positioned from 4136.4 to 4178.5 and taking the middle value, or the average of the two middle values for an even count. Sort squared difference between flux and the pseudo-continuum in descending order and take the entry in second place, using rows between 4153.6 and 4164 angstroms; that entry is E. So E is 0.1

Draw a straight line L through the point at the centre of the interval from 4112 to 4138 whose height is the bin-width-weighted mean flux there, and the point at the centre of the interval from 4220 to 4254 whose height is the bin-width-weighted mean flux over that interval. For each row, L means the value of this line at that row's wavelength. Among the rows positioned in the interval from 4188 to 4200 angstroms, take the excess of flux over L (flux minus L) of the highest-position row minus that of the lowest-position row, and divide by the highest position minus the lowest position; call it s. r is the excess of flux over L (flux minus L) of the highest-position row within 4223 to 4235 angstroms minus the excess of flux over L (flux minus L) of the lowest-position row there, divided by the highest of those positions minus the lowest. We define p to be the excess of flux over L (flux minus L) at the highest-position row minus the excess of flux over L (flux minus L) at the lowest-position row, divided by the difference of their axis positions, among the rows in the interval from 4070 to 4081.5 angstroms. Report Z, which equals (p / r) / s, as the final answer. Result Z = 66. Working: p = -0.08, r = -0.08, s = 0.02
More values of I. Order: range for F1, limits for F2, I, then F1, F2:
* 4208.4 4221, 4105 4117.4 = 6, 18.5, 16.7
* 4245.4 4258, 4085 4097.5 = 3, 18.1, 17.5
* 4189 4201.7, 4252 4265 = 4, 18.4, 17.5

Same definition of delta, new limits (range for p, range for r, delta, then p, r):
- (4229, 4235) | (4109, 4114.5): 99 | 6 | 6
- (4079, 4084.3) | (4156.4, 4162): 100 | 6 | 0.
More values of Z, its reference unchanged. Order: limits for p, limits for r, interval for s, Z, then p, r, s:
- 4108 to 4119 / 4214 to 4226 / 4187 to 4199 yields -99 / 0.17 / -0.10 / 0.02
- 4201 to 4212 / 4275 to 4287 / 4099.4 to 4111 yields -529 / 0.07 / 0.00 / -0.10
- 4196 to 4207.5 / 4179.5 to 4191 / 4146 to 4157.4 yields -11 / -0.06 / 0.05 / 0.10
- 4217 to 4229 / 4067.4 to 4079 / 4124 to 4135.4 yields 11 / -0.10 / -0.08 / 0.11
